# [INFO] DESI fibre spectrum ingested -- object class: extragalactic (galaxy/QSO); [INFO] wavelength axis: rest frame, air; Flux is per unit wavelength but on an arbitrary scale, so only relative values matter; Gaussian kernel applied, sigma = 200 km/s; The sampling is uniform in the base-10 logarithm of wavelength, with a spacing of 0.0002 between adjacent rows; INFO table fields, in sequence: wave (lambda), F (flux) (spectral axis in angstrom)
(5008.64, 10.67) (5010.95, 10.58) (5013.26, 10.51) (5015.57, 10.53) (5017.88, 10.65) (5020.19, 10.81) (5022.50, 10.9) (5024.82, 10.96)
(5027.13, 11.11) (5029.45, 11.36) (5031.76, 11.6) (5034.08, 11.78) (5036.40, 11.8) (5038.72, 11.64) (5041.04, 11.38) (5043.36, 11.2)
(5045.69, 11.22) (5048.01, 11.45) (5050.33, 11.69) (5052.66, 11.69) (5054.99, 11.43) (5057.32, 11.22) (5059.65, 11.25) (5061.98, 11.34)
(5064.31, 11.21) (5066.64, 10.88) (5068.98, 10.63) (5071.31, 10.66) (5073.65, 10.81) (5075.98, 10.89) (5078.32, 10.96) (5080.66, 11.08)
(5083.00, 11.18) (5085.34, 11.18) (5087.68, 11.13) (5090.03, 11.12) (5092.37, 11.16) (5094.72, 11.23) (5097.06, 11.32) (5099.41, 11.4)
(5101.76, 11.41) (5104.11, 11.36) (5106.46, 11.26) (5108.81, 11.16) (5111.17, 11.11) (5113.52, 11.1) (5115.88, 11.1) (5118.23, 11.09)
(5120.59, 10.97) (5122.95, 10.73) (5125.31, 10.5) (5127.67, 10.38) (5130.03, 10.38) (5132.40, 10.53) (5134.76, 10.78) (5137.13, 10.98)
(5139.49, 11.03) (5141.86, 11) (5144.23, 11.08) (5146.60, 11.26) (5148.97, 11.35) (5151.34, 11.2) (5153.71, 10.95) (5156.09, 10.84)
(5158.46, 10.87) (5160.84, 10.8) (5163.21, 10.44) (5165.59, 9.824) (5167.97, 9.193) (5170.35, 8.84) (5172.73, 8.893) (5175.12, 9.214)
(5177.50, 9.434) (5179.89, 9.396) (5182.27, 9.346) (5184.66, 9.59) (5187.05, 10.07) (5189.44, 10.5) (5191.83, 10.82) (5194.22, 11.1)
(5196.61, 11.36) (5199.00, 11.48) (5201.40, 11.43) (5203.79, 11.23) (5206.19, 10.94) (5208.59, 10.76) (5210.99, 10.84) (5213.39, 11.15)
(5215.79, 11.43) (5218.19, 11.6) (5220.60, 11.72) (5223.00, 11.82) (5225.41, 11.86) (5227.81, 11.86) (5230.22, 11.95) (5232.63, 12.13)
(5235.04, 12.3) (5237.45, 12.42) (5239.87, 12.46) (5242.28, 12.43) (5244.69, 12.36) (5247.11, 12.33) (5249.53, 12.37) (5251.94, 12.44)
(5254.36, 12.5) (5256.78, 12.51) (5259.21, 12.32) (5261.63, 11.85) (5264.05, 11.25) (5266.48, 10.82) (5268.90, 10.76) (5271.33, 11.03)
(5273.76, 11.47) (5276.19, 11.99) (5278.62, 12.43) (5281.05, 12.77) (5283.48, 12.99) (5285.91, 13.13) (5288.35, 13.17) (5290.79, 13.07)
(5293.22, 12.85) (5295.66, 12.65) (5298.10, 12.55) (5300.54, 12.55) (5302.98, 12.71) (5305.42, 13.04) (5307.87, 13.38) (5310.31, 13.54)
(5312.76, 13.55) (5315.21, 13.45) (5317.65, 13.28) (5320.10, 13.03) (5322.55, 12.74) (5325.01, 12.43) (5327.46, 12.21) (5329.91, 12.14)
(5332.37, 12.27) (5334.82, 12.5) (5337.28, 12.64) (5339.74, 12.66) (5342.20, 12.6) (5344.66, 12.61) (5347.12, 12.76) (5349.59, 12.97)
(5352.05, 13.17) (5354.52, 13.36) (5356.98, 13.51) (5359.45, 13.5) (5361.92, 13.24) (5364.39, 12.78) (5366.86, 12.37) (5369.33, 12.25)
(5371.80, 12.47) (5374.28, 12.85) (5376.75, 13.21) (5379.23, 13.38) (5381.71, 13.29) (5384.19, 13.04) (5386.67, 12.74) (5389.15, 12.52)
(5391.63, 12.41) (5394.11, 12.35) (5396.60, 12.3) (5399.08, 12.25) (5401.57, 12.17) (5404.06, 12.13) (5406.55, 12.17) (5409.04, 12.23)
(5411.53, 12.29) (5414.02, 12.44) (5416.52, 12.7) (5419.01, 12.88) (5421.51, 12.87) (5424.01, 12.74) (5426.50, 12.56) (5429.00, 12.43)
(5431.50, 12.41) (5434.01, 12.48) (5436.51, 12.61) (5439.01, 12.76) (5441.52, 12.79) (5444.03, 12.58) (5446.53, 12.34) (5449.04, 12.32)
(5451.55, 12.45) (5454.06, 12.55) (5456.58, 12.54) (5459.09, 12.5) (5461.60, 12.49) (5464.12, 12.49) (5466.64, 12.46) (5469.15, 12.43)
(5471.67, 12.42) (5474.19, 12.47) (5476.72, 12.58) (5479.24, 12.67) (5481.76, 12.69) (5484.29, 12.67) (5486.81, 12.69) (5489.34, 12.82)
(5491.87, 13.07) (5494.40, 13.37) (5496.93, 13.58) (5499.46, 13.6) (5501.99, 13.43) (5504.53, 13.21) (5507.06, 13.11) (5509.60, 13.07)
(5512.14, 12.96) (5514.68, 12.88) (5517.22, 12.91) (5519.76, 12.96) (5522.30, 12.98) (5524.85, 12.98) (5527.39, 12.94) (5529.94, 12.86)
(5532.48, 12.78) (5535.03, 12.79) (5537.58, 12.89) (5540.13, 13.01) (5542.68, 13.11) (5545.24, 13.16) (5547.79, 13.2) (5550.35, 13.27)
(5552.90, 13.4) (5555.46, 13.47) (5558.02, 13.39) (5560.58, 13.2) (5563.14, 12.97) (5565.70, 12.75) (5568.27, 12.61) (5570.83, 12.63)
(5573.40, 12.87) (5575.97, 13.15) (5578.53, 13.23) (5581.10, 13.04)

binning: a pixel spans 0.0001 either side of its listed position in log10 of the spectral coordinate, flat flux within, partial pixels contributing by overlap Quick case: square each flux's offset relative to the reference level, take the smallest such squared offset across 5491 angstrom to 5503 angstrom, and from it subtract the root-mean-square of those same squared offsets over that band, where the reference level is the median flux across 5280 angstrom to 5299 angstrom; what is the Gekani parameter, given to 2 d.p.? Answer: -0.30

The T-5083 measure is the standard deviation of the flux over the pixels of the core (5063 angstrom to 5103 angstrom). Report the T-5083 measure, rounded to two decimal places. 0.23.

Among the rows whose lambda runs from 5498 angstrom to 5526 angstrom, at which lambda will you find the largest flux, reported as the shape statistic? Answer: 5499.46 angstrom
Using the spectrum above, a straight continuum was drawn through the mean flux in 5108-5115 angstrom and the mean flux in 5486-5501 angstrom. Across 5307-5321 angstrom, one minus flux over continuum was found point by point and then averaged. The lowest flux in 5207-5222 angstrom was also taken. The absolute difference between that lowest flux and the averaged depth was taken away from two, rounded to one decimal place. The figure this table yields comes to -8.9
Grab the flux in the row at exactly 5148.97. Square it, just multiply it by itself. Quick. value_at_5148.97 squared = 129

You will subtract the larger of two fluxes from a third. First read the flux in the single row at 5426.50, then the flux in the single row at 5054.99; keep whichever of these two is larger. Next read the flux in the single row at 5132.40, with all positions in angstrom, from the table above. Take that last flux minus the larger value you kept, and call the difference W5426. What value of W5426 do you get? -2.0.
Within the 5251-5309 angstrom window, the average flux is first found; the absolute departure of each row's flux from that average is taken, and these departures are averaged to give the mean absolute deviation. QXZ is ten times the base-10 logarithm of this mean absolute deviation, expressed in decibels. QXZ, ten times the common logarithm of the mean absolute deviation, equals -2.2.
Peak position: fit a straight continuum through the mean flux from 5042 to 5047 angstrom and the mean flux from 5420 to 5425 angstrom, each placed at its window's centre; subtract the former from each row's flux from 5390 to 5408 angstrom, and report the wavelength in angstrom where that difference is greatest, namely 5391.63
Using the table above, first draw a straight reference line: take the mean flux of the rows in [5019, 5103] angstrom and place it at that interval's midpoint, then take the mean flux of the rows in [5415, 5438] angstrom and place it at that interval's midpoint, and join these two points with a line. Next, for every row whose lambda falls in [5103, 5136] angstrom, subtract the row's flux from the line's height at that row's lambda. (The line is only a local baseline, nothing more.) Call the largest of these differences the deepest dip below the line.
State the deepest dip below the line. 1.11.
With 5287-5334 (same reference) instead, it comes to 0.12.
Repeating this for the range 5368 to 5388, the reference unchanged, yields 0.16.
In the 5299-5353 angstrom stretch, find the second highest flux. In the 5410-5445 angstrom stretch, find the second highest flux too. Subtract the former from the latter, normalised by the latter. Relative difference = -0.052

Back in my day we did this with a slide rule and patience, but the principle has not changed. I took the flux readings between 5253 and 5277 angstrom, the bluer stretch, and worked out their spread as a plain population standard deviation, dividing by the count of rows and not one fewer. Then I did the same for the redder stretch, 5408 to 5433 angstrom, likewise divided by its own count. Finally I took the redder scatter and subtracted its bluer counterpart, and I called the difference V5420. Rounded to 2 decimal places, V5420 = -0.42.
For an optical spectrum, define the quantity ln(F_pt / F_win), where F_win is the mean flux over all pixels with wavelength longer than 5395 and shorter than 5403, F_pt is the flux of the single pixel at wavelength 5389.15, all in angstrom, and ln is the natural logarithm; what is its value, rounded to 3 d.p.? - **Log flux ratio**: 0.023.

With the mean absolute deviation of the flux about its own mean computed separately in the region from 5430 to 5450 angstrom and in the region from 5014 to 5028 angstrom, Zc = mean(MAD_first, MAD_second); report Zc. 0.156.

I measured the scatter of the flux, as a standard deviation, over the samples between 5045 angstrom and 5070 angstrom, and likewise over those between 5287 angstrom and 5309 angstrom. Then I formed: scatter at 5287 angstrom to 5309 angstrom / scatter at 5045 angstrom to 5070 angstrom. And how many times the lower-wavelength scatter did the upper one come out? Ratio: 0.9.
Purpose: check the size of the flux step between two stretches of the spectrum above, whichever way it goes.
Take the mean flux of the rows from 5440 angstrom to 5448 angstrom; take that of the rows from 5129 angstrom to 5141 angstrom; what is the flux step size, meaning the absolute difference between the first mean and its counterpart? 1.8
